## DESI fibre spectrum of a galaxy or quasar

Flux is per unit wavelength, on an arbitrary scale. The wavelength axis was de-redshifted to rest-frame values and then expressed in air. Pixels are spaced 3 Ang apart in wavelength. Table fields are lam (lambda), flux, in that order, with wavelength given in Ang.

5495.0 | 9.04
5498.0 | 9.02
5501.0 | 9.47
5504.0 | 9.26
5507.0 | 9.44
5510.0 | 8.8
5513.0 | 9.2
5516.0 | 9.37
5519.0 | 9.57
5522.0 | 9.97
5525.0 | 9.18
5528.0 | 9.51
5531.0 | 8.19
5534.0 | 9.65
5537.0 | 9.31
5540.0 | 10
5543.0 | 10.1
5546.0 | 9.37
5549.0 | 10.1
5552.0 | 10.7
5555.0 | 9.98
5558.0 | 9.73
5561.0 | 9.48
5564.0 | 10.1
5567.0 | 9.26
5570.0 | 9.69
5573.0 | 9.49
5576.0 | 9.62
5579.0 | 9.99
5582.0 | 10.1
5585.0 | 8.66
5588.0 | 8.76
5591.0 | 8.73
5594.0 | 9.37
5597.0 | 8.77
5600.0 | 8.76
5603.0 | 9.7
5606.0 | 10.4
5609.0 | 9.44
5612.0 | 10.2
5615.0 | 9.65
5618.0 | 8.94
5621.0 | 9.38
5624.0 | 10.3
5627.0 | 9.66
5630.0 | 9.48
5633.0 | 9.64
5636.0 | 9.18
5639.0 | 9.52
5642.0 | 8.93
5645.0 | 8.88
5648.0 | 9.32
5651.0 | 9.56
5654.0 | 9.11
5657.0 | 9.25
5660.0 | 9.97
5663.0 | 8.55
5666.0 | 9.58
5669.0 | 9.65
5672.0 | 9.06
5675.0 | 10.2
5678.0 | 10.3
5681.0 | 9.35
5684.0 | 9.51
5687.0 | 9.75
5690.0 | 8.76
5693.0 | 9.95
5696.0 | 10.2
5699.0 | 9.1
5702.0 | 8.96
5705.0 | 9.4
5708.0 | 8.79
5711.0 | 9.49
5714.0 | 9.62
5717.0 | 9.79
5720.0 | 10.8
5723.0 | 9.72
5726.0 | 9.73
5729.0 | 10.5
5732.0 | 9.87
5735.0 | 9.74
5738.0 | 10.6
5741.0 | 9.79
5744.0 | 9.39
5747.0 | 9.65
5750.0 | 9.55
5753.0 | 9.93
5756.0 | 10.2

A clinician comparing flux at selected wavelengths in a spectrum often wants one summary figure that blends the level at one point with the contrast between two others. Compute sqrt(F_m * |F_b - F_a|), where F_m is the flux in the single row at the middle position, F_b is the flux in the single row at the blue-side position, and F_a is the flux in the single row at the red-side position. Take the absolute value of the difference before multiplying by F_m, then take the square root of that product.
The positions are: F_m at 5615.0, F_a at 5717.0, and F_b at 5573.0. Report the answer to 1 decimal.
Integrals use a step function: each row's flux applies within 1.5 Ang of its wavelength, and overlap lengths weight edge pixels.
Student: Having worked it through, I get 1.7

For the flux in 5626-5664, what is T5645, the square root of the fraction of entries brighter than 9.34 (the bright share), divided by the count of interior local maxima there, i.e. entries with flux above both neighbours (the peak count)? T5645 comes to 0.17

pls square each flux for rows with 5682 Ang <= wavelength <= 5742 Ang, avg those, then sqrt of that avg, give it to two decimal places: 9.72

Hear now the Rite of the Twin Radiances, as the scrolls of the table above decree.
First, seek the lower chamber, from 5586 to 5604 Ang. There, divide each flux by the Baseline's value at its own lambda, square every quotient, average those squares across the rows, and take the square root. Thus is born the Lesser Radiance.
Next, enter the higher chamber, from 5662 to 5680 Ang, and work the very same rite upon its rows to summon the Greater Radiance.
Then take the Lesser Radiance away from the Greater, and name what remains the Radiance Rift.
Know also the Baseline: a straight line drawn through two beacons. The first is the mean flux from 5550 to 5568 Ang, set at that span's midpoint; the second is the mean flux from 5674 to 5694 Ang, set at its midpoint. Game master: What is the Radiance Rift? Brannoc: 0.07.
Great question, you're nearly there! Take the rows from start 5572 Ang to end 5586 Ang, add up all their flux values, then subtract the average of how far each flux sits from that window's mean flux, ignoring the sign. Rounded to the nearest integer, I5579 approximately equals 47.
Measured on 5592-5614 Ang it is 66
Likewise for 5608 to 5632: 77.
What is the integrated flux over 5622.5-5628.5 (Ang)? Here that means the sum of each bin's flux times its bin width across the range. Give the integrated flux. 59.9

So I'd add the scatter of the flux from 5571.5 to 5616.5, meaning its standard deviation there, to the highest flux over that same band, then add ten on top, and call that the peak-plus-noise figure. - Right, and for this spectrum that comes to 21.0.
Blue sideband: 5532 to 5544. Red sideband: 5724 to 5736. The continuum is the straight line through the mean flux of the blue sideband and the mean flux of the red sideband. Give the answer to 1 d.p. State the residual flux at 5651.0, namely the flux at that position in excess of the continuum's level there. -0.3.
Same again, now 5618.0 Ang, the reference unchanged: -0.9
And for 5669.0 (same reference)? -0.2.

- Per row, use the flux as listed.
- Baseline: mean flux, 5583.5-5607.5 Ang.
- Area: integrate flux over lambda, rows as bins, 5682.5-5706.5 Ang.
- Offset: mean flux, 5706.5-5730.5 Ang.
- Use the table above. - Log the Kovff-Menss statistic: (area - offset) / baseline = 23.7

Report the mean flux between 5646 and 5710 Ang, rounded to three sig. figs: 9.44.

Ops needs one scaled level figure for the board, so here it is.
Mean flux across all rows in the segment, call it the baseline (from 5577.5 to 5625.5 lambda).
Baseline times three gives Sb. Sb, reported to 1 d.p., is 28.3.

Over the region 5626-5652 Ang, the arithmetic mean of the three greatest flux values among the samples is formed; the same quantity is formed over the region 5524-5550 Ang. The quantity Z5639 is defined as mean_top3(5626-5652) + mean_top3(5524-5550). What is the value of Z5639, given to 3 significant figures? 19.7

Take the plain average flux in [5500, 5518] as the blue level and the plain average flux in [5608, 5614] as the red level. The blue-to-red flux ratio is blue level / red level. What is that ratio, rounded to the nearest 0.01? 0.94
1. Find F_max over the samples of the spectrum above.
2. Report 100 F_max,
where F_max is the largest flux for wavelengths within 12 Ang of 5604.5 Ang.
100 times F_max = 1040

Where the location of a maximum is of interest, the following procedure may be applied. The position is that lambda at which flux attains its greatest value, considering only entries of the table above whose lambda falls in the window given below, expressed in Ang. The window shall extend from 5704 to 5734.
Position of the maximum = 5720.0 Ang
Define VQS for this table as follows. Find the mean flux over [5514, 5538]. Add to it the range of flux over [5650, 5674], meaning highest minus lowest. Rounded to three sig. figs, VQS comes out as 10.8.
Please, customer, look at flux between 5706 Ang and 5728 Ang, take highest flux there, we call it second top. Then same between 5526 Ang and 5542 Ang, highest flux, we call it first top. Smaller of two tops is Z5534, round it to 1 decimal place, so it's 10.0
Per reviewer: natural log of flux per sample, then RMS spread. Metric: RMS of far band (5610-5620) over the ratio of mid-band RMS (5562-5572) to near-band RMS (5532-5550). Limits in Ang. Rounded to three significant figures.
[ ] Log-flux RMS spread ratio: 2.27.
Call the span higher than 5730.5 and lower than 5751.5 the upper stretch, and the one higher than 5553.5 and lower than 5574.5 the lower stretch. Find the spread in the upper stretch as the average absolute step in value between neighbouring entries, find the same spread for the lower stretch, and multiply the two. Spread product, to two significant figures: 0.18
